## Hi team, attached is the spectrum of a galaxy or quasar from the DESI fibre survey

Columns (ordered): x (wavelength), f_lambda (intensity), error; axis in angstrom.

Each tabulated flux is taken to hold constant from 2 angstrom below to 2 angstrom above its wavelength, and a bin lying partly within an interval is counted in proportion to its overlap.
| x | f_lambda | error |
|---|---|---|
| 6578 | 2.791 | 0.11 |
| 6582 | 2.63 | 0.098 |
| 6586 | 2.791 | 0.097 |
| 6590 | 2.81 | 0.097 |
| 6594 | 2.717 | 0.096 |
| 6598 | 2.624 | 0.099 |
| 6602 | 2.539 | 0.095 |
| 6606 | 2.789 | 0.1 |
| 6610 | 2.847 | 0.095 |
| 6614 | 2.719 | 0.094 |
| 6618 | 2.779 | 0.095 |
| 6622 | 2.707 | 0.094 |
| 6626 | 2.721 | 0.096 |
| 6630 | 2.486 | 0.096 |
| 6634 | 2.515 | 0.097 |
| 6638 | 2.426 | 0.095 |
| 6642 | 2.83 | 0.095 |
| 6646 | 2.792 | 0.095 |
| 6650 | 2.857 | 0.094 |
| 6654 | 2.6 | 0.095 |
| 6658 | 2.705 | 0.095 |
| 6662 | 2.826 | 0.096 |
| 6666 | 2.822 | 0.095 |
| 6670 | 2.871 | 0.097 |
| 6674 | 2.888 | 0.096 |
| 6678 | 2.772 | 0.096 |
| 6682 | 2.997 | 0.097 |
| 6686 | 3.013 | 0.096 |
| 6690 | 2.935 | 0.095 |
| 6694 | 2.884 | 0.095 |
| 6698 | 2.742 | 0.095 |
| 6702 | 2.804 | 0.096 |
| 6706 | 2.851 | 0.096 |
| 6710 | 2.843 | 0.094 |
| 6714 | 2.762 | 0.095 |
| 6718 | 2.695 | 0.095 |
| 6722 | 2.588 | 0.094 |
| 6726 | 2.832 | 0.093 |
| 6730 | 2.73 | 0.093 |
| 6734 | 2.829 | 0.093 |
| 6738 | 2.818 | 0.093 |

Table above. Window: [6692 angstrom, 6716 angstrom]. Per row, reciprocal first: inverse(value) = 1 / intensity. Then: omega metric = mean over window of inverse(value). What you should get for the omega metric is 0.355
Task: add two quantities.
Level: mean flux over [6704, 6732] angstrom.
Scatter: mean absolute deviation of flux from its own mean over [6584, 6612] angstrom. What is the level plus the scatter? 2.85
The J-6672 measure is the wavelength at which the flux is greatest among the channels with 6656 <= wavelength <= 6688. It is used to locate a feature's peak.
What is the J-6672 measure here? 6686 angstrom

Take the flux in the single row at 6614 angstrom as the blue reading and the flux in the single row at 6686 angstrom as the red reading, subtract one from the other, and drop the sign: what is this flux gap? 0.29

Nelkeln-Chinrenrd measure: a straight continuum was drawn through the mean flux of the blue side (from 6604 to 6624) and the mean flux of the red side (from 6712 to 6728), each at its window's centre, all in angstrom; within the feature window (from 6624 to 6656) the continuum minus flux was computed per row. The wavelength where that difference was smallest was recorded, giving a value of 6650 angstrom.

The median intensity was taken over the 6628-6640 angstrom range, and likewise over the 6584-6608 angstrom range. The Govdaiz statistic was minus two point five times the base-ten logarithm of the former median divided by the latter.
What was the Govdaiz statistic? 0.11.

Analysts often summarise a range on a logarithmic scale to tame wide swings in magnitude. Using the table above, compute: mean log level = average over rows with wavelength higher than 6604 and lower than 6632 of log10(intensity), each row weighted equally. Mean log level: 0.434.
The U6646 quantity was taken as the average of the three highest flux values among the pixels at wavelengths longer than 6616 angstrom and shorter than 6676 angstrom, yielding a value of 2.87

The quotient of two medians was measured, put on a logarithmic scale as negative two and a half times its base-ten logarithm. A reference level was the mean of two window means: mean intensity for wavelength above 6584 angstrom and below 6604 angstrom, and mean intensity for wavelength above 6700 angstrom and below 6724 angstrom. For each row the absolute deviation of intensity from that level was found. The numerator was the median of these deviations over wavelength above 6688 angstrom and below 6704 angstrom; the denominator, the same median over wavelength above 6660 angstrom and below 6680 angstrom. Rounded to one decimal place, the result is -0.2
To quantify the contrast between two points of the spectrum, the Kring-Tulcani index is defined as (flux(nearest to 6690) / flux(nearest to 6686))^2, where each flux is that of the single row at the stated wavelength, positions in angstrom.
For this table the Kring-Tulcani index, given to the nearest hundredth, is 0.95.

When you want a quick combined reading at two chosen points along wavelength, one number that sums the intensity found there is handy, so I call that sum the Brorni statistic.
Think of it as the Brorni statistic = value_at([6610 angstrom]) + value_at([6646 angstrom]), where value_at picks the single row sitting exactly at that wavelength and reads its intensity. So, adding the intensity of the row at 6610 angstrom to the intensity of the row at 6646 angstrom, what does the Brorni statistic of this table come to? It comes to 5.64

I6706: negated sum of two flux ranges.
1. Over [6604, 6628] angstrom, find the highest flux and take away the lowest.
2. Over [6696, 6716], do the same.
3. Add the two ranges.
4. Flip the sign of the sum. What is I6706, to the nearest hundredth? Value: -0.25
